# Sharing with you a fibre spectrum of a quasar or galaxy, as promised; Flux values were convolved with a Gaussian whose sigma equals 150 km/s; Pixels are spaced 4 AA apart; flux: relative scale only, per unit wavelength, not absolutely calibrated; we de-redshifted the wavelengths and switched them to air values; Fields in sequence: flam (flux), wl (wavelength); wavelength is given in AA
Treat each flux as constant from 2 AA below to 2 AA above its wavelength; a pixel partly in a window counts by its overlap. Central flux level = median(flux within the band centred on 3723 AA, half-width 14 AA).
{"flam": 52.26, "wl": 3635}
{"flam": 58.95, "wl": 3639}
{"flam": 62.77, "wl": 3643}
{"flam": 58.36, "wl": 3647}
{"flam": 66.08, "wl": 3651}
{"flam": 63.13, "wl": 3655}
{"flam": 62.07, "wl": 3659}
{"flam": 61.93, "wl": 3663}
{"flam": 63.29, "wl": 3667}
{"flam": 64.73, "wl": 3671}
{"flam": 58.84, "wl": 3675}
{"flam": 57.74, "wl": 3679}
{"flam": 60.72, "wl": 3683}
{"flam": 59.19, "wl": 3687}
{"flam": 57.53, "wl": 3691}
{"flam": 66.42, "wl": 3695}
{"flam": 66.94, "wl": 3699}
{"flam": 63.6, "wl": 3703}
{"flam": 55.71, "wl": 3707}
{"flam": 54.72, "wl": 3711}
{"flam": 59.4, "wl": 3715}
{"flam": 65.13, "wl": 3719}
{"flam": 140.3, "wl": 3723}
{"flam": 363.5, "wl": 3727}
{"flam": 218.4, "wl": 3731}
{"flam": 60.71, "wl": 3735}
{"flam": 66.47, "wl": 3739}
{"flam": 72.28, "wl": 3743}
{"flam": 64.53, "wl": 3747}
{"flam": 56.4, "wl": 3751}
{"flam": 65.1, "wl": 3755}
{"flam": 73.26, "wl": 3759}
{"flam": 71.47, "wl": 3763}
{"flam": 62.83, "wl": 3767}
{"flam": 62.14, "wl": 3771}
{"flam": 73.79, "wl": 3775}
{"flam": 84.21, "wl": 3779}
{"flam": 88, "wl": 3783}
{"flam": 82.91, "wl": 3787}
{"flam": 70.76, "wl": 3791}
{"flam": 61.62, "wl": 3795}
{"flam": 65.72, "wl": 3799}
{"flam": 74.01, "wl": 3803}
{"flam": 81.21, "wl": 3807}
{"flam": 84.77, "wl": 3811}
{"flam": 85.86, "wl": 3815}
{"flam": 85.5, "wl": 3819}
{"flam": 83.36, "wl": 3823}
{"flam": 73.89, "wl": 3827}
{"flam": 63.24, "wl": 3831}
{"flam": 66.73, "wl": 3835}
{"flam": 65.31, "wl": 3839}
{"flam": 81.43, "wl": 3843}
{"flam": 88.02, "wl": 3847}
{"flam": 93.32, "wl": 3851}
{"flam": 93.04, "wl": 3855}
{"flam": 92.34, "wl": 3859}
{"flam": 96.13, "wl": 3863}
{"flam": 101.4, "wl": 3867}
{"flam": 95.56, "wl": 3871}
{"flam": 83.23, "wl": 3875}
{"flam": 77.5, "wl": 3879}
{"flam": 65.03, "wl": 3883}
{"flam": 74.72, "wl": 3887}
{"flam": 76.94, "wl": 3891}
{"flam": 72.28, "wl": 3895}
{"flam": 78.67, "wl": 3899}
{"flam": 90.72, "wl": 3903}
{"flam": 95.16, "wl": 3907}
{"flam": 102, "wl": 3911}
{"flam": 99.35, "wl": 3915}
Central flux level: 65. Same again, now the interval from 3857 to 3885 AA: 92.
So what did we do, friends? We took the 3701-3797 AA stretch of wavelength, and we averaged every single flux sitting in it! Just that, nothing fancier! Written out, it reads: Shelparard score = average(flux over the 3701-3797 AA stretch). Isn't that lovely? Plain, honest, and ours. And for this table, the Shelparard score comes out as 89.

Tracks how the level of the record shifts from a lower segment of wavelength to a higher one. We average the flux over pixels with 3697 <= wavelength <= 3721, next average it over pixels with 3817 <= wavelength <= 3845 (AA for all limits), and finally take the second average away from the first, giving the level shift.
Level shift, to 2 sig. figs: -13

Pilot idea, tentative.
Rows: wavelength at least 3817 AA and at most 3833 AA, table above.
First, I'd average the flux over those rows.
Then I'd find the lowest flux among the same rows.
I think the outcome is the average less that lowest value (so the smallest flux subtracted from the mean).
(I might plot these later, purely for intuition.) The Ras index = 13.3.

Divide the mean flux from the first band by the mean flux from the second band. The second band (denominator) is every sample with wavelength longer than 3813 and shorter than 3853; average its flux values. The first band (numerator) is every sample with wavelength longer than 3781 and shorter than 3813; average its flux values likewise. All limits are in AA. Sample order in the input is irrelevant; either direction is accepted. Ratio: 0.97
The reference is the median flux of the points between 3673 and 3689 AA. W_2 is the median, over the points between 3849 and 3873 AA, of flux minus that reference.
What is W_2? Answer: 35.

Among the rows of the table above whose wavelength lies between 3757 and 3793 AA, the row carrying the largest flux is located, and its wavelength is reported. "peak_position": 3783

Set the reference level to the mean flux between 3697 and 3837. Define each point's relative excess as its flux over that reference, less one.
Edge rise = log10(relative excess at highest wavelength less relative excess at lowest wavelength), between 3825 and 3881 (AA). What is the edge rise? -1.4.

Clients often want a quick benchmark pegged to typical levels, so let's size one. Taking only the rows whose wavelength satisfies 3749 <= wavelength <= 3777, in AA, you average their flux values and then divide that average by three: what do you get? 22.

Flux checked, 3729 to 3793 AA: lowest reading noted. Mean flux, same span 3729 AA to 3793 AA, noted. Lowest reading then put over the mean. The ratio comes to 0.71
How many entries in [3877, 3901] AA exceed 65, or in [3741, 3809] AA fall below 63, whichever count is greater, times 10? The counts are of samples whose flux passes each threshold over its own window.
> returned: 60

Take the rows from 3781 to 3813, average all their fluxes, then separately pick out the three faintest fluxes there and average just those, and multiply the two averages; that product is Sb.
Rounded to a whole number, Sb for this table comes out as 5027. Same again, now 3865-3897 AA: 5713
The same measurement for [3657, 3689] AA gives 3578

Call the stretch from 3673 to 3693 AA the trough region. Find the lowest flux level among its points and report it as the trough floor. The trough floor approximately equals 57.53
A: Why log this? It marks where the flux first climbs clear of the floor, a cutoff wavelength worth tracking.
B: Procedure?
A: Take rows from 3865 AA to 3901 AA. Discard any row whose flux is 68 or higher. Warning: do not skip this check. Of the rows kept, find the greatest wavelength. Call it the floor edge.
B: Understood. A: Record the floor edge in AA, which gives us 3883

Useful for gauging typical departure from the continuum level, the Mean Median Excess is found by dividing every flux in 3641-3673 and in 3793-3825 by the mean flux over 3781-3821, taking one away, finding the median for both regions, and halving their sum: -0.07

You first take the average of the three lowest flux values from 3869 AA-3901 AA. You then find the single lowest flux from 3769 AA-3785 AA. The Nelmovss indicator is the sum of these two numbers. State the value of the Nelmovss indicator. 133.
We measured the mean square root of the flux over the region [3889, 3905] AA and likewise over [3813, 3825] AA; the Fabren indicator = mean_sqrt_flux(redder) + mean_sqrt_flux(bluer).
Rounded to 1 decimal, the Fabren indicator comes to 18.1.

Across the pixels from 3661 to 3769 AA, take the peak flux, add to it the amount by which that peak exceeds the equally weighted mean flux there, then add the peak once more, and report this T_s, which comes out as 1008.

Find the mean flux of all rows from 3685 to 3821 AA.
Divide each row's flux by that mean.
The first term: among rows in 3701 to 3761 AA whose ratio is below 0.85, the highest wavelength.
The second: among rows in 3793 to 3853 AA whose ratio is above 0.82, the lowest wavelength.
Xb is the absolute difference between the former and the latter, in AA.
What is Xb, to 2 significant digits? 48 AA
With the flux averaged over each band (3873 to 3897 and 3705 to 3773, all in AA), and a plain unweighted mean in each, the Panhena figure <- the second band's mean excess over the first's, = 20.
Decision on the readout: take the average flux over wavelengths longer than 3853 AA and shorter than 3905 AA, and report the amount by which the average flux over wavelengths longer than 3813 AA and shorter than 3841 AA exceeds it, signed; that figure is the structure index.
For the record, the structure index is -10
